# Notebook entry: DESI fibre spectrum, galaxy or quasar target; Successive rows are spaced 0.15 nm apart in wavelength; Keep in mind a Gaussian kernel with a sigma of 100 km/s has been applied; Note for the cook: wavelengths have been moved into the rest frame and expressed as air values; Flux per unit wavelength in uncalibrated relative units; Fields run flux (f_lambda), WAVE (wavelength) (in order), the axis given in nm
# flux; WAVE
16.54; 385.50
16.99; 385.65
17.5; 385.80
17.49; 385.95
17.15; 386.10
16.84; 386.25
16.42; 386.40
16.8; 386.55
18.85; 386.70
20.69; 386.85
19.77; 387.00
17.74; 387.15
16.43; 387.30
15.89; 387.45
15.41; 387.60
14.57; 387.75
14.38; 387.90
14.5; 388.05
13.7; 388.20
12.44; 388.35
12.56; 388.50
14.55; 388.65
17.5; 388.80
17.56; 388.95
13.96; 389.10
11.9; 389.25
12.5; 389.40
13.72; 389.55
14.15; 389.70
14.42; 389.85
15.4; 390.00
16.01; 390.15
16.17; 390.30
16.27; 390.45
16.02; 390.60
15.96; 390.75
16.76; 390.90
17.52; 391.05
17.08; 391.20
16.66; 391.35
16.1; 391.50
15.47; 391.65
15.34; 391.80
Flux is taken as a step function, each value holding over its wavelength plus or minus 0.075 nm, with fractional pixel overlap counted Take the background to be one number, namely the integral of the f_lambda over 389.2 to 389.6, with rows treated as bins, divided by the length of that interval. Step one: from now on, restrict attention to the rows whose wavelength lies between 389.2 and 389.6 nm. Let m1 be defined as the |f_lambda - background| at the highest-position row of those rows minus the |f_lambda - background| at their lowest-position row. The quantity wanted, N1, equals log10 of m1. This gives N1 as -0.6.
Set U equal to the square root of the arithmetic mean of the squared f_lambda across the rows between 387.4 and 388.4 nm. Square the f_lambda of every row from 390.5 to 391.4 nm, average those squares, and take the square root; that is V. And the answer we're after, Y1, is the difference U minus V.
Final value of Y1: -2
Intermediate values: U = 14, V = 16.7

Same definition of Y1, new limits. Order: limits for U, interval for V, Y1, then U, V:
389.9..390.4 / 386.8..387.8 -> -1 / 16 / 17.3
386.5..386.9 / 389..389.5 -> 6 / 19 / 12.8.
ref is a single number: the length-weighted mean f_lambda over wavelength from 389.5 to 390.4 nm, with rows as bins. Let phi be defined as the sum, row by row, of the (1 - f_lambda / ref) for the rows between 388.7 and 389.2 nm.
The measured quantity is -0.3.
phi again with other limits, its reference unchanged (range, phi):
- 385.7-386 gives -0.3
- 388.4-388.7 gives 0.2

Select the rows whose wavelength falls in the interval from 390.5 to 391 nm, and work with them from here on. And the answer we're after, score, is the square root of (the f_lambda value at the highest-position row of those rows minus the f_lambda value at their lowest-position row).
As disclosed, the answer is 0.86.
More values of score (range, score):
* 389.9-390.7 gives 0.79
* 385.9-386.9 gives 1.79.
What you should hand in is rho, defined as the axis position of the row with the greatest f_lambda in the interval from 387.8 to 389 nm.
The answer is 388.95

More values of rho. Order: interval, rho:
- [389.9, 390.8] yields 390.45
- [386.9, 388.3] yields 387.00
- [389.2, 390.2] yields 390.15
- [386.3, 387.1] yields 386.85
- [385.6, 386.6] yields 385.80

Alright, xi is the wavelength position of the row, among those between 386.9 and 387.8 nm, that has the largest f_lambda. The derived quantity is 387.00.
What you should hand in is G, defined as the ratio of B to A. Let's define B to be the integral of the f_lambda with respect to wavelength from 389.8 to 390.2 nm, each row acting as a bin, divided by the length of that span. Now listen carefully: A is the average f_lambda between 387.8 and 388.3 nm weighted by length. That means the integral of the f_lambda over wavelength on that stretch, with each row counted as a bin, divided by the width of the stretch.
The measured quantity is 1.08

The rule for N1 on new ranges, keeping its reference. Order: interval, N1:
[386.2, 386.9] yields 0.6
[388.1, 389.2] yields -0.6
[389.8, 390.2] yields 0.2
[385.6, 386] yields -0.3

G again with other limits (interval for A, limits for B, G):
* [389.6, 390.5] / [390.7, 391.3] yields 1.10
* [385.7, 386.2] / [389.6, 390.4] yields 0.88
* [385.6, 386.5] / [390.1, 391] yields 0.95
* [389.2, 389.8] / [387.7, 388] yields 1.10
